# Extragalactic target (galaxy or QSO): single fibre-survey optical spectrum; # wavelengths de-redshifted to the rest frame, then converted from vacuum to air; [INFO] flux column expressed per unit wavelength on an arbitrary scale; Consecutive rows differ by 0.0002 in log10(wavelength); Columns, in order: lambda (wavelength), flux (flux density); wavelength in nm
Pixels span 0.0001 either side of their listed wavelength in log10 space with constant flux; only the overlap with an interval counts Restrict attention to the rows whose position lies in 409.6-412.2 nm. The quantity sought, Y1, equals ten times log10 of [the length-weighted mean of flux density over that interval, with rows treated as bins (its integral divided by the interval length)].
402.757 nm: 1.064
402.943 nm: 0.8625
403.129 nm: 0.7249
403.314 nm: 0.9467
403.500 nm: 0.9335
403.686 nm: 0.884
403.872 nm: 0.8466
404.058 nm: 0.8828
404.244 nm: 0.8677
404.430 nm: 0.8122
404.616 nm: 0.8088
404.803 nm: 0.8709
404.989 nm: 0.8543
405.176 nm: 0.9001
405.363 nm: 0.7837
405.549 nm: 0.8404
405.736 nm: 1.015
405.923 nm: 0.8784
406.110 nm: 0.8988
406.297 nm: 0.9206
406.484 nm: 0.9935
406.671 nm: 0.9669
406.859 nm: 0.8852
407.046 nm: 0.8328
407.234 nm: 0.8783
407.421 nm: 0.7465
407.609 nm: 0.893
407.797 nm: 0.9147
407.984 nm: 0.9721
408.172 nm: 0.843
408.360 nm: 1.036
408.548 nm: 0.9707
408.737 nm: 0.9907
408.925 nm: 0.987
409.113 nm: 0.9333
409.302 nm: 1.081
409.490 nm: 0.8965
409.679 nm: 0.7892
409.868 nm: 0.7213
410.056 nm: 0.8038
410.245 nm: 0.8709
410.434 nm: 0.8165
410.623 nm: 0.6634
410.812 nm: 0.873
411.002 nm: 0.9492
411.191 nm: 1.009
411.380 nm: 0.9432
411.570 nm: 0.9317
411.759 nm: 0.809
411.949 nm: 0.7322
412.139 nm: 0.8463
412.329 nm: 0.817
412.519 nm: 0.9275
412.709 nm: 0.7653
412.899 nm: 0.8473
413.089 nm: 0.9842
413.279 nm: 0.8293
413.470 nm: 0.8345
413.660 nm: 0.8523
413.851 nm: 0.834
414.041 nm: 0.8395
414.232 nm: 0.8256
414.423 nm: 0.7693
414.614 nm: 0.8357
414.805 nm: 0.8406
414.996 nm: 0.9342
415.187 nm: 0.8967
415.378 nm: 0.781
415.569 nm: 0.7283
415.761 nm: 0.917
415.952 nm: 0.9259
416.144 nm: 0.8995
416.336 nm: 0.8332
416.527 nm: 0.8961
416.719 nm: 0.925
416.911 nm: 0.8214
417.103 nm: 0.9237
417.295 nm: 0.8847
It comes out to -0.756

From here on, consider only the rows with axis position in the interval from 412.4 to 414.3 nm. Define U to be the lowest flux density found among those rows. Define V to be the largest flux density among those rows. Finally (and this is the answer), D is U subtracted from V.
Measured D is 0.22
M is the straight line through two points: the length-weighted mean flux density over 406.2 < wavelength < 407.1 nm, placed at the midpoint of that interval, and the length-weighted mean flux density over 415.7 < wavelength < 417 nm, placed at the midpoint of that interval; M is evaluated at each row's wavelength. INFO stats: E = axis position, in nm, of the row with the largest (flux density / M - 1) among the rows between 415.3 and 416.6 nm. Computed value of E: 415.952 nm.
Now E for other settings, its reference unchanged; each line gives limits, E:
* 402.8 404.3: 403.314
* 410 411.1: 411.002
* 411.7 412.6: 412.519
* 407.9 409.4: 409.302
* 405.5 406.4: 405.736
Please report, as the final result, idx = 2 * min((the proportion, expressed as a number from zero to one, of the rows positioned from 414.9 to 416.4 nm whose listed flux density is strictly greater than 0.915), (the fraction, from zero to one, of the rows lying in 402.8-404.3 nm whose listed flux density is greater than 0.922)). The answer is 0.5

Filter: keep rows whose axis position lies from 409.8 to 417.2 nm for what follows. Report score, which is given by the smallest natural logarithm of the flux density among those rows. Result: -0.41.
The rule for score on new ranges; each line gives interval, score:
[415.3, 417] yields -0.32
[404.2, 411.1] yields -0.41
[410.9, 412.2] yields -0.31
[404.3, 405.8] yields -0.24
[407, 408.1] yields -0.29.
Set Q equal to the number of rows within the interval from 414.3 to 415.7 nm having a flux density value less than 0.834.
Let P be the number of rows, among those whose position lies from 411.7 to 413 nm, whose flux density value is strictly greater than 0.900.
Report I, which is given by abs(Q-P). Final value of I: 2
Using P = 1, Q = 3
